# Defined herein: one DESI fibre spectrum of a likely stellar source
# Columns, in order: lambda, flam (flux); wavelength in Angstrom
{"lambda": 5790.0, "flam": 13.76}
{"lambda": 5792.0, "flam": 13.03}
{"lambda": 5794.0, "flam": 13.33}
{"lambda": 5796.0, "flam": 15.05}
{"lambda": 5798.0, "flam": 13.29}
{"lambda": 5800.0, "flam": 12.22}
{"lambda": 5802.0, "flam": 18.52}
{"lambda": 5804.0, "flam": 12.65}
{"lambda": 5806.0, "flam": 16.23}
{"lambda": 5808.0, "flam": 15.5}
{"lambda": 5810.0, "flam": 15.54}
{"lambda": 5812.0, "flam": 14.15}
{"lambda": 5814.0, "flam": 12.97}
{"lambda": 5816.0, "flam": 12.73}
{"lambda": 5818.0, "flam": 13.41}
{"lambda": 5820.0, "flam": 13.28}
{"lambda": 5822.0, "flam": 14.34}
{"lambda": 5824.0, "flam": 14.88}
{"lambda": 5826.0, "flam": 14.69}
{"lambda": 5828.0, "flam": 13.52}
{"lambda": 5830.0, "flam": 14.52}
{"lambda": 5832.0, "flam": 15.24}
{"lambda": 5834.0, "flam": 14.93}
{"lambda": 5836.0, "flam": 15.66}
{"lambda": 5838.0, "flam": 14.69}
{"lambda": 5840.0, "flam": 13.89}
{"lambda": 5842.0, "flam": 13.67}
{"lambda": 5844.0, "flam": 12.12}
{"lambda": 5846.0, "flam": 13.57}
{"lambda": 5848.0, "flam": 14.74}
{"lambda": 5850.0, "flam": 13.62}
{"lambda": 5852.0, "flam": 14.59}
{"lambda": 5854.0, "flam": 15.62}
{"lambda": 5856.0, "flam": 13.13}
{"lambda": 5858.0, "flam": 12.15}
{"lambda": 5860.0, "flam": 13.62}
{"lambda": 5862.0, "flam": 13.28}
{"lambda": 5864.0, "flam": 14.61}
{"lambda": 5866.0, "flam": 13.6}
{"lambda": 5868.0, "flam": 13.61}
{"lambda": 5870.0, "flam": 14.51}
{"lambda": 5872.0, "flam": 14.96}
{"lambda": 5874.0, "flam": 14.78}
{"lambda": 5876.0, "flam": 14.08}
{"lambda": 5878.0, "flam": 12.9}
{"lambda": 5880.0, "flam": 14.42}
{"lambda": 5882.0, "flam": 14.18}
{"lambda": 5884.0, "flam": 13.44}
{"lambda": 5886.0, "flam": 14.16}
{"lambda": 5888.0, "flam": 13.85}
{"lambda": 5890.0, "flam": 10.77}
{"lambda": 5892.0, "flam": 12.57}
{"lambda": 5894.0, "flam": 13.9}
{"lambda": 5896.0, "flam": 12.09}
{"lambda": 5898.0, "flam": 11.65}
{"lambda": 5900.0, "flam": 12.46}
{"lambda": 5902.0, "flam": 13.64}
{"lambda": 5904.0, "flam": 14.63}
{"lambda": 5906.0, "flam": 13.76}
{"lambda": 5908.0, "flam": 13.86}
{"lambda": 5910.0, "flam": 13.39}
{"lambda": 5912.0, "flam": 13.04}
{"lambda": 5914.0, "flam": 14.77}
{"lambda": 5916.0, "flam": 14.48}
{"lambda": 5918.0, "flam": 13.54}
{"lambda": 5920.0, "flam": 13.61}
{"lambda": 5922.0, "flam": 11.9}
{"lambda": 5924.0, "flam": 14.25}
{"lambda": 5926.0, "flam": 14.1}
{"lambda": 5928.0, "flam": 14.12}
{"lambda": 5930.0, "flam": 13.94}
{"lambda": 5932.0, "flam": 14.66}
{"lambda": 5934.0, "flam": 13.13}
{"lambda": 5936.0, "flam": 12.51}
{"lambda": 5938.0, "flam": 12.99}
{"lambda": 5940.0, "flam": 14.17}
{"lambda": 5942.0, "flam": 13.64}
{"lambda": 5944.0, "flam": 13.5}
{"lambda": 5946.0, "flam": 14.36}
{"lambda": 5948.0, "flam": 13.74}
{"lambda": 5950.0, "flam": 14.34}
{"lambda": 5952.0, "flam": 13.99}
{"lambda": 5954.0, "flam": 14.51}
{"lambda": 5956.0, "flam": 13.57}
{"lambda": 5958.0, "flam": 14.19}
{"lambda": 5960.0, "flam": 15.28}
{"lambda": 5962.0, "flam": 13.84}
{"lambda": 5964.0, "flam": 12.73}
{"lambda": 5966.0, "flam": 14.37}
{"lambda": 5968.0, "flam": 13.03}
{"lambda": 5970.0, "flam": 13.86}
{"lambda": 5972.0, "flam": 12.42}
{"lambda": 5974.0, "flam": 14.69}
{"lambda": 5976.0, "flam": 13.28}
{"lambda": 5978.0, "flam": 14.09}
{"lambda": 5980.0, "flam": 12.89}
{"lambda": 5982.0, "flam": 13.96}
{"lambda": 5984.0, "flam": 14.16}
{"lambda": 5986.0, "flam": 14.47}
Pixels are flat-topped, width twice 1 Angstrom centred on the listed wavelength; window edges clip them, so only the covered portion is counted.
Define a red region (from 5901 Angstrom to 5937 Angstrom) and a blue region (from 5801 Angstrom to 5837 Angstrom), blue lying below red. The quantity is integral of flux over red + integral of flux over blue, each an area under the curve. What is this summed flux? 1020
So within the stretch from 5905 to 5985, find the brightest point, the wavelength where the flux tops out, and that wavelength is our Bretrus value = 5960.0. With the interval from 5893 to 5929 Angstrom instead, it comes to 5914.0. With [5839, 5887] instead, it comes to 5854.0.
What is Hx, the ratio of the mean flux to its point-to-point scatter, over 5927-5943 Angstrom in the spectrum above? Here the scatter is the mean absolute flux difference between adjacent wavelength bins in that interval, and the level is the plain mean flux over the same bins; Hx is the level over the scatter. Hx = 18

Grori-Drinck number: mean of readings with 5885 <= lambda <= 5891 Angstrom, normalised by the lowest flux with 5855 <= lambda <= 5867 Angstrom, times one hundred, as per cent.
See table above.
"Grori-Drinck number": 106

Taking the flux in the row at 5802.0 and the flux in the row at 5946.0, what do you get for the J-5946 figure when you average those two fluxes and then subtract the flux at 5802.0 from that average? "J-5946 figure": -2.1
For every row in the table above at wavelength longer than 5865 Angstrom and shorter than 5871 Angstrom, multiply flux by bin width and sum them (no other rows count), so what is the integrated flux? 83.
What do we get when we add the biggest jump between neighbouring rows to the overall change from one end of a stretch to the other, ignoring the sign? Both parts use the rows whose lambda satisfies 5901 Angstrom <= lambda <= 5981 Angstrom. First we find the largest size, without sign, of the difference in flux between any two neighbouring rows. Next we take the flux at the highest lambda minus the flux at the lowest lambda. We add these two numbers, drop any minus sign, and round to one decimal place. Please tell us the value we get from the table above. 1.6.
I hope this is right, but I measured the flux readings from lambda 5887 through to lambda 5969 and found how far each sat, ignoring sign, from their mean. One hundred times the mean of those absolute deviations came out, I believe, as 70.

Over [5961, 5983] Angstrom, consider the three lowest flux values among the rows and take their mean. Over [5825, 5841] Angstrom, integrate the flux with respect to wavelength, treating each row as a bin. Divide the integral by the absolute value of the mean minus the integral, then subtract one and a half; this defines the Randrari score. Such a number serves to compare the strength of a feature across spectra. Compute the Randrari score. -0.443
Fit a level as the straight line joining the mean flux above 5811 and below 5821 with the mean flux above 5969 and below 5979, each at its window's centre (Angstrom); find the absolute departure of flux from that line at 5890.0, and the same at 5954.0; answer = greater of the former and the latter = 2.71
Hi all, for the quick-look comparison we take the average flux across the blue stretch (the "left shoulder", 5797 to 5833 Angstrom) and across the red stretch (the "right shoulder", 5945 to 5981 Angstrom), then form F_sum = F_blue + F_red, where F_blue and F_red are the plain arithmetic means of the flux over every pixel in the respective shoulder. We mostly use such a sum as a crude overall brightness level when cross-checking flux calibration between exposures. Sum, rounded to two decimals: 28.16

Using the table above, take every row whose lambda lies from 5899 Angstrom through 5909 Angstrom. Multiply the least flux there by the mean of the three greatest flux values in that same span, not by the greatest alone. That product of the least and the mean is 175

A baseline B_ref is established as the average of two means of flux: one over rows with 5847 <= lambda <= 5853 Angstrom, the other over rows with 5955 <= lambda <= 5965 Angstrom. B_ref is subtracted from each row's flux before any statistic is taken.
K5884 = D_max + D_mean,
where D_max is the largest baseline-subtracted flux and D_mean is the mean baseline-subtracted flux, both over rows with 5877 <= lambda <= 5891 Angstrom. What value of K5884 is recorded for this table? -0.43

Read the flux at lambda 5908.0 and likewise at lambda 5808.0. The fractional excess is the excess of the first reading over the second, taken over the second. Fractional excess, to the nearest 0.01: -0.11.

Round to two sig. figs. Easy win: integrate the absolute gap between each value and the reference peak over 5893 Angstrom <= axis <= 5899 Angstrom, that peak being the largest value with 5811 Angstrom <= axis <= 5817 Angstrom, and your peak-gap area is 9.6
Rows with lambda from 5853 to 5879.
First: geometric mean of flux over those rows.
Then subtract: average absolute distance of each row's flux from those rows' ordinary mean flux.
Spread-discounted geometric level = 13.1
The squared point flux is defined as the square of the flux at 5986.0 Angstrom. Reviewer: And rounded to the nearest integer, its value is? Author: 209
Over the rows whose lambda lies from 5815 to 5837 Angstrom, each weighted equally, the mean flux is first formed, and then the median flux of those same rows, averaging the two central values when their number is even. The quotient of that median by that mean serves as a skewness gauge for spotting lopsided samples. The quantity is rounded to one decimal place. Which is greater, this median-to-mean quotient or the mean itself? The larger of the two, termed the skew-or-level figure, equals 14.3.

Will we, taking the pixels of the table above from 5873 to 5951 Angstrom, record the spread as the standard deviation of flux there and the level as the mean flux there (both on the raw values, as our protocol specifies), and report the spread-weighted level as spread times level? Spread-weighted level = 12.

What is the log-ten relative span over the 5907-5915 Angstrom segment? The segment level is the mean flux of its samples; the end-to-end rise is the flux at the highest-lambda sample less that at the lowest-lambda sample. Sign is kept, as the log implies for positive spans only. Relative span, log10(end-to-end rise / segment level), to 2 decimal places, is -1.18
